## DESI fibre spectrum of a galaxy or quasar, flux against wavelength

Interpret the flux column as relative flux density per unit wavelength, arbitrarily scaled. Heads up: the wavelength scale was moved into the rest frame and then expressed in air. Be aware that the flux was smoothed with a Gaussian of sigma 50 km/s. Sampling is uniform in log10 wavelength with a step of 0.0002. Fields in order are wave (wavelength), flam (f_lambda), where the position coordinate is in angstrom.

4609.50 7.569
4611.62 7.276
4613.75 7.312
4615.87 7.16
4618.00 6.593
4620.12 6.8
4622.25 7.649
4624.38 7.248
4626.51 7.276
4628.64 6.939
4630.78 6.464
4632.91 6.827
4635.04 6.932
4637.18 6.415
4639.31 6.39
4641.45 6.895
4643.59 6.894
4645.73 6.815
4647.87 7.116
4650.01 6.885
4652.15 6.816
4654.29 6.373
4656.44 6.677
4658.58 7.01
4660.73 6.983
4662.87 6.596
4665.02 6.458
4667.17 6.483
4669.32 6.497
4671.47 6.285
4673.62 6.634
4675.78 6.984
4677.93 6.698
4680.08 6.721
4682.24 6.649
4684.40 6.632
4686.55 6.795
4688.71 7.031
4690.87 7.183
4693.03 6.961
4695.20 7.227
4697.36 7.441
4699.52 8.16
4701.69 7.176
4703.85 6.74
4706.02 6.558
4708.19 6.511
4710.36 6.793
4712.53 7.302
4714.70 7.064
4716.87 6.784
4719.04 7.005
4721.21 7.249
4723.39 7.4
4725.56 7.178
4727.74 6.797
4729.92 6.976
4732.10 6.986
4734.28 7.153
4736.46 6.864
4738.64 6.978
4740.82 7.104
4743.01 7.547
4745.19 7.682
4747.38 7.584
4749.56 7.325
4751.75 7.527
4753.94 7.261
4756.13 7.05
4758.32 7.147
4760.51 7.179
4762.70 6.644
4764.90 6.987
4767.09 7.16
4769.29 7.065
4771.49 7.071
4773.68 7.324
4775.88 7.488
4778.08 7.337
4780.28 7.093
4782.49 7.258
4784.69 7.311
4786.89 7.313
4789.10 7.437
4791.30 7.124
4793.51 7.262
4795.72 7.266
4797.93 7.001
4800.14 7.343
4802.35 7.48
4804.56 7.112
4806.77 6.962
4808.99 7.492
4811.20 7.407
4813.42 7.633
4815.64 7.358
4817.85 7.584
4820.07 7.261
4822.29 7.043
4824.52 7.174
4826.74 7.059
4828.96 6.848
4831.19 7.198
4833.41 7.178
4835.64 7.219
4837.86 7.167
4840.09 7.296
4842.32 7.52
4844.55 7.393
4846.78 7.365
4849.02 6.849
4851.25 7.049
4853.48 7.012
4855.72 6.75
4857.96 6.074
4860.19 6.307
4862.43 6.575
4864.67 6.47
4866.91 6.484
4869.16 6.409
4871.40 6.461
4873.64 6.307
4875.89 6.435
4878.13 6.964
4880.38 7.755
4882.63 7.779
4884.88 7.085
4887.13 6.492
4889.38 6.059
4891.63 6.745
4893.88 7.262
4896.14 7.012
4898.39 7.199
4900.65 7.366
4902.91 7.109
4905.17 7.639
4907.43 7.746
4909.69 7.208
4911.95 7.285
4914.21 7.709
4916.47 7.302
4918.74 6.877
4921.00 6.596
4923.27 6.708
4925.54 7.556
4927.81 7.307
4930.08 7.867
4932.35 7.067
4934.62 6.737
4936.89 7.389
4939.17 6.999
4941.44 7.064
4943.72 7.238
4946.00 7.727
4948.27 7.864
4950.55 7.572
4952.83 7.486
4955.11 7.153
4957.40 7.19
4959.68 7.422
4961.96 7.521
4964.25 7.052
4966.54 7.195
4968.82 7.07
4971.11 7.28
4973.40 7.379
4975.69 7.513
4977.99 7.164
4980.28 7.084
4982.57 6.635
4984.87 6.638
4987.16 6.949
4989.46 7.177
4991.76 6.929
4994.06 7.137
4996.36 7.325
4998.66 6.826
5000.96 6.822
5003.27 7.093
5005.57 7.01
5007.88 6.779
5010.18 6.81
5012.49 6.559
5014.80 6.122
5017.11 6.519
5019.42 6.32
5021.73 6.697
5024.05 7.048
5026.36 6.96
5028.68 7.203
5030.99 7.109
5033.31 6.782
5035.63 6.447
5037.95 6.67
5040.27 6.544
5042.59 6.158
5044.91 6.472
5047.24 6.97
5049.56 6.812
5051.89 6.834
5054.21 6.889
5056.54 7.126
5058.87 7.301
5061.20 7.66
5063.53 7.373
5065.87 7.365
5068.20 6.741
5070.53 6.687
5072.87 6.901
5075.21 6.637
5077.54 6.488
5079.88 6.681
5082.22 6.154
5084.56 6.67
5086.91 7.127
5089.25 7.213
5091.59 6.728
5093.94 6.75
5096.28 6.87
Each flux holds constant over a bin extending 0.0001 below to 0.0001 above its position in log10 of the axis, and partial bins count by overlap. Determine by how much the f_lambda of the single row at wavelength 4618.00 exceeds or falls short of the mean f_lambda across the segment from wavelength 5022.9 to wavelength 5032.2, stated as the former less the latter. -0.5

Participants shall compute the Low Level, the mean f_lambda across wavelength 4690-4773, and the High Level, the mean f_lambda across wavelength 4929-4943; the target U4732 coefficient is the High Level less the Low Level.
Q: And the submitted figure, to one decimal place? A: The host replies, 0.1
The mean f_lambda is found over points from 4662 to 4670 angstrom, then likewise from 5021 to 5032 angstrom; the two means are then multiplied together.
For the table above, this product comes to 45.6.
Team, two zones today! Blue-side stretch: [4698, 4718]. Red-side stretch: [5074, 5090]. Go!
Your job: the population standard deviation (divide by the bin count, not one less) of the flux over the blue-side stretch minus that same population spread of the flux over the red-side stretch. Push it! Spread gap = 0.14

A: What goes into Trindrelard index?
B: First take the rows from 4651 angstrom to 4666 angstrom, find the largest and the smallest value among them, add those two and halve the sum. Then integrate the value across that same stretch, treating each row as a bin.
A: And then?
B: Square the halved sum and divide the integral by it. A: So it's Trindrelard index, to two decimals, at 2.25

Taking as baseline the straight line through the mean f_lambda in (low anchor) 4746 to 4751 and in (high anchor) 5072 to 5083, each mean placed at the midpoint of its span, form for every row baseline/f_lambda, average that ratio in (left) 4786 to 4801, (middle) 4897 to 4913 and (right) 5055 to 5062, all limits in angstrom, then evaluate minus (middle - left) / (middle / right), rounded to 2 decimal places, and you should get 0.05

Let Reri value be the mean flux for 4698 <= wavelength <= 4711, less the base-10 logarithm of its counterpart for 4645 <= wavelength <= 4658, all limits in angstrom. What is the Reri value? 6.2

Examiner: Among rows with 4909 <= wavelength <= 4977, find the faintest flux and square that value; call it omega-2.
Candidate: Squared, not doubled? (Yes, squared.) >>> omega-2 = 44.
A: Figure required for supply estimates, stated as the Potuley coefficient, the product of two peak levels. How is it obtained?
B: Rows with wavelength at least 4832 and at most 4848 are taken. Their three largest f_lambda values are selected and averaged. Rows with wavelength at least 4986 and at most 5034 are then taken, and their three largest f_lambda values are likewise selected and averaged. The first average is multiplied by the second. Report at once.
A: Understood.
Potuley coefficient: 54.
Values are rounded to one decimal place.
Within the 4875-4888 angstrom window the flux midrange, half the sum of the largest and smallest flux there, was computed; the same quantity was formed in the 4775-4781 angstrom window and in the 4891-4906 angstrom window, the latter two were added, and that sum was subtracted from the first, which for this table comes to -7.4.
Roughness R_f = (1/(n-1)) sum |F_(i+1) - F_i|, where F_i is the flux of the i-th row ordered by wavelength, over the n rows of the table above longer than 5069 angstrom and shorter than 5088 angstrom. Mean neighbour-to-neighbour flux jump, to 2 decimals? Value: 0.33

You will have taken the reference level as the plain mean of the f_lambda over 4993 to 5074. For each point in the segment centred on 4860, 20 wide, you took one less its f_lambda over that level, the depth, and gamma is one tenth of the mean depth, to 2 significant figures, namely 0.0042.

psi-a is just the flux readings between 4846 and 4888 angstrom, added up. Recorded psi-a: 129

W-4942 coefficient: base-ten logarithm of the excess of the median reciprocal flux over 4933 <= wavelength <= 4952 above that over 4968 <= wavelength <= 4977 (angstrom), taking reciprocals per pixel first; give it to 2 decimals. -3.51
